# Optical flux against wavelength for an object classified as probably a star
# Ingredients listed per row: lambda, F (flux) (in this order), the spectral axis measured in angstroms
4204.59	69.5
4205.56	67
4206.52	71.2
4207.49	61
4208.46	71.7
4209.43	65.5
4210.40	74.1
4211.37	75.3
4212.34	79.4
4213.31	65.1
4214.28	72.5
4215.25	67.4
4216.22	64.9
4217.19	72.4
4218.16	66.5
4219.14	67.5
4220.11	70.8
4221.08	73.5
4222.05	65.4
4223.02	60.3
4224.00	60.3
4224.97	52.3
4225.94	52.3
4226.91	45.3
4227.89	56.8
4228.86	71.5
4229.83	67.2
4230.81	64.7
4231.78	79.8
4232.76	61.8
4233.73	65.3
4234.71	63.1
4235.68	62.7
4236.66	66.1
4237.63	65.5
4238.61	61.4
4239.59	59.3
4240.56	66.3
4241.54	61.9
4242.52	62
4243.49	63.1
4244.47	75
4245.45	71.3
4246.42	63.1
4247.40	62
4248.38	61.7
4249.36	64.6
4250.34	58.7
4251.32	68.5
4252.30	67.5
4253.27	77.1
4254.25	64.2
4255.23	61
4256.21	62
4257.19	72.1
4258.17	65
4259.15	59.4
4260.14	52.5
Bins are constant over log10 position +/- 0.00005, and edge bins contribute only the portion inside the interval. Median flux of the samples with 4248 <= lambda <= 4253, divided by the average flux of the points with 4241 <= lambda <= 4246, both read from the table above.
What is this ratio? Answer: 0.97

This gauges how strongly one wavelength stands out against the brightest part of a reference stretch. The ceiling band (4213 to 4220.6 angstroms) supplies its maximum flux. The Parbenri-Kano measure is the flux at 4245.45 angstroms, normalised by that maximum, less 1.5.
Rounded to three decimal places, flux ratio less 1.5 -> -0.517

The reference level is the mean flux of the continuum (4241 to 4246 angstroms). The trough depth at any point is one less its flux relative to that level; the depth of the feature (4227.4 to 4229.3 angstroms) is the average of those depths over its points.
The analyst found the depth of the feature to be 0.04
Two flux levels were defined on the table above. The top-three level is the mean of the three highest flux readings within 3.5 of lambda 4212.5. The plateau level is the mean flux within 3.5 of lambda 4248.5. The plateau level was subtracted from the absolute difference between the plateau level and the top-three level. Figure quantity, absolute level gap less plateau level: -52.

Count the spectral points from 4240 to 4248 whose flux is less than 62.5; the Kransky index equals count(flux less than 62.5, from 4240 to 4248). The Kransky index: 3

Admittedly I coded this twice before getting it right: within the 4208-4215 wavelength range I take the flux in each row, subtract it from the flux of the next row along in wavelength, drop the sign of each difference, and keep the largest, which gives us 14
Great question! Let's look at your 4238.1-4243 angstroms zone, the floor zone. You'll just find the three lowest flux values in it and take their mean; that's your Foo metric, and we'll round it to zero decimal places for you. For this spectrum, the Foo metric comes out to 61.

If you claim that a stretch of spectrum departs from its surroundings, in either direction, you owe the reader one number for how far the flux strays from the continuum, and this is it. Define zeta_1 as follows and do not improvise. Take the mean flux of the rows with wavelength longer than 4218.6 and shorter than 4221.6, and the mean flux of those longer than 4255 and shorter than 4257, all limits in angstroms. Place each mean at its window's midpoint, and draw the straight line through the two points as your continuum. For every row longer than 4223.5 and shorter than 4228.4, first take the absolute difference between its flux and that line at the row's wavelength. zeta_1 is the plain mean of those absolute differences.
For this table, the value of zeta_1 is 15.7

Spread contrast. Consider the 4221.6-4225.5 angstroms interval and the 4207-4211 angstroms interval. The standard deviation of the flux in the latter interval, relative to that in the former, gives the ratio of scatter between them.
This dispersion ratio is 1.1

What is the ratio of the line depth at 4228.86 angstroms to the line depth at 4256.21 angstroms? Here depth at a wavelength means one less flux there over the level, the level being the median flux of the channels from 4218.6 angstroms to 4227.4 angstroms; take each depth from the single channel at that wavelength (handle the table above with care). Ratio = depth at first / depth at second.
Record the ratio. 6.6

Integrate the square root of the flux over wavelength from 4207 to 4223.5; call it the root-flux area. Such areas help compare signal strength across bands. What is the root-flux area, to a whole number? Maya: 137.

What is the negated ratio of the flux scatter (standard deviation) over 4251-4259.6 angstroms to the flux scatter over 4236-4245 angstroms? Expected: -1.2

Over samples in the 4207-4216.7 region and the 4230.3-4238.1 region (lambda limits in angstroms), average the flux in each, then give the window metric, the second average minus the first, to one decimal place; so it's -3.6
